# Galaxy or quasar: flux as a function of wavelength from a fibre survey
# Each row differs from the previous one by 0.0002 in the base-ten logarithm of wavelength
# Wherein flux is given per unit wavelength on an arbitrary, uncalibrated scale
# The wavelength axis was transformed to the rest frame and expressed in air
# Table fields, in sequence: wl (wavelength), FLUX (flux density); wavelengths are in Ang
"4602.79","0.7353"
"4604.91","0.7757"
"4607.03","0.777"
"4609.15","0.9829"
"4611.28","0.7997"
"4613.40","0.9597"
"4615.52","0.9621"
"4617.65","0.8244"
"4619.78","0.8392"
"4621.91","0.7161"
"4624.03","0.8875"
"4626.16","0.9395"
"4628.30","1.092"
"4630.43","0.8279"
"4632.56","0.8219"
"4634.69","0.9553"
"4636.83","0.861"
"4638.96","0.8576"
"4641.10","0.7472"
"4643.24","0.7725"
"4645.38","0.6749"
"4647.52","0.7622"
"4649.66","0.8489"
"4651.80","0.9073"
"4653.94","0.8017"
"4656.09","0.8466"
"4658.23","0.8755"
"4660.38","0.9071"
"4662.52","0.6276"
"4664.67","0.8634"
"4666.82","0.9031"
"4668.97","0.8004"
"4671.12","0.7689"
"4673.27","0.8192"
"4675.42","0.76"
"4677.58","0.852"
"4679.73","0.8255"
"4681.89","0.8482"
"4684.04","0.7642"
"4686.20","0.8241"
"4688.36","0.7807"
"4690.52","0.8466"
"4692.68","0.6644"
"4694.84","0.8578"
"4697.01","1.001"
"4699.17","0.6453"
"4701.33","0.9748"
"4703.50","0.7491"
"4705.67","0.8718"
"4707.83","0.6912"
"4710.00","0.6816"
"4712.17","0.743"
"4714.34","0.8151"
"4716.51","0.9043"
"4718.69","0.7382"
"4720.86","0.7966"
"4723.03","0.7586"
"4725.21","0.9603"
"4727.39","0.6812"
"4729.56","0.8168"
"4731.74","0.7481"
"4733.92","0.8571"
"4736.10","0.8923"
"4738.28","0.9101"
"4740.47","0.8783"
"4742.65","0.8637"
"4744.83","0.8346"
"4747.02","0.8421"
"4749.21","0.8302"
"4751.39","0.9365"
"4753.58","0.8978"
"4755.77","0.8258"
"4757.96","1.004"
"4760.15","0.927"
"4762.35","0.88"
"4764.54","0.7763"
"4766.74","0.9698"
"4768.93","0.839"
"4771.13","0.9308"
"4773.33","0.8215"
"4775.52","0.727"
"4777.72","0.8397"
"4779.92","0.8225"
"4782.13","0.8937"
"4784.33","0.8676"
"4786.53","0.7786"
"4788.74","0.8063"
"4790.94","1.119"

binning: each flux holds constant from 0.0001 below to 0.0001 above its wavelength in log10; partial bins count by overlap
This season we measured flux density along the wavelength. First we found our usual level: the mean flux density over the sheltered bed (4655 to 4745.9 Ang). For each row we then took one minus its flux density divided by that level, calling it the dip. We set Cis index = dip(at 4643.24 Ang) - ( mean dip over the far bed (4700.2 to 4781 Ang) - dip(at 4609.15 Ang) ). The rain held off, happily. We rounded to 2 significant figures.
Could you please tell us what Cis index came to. -0.12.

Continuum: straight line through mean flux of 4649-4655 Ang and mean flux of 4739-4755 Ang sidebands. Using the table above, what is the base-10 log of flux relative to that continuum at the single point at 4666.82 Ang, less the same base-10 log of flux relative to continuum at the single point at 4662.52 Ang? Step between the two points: 0.16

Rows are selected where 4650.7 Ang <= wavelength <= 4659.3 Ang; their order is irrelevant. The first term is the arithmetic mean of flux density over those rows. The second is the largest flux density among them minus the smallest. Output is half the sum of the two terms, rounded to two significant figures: 0.48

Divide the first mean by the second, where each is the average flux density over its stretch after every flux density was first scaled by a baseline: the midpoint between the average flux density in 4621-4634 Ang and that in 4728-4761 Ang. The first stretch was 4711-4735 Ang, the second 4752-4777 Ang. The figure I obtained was 0.92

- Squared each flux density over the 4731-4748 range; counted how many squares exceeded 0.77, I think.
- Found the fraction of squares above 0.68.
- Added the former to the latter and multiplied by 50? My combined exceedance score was 194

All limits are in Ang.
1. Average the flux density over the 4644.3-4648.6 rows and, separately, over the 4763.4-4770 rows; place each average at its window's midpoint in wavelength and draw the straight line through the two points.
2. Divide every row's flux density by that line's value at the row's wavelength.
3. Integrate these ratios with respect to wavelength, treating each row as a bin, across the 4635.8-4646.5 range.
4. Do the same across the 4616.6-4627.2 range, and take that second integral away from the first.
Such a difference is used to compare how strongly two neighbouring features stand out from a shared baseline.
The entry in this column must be -1.2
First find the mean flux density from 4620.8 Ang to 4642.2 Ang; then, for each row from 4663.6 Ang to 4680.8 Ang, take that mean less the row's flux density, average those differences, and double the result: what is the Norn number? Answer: 0.09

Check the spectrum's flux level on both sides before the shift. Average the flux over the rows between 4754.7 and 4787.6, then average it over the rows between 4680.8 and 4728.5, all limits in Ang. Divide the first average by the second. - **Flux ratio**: 1.08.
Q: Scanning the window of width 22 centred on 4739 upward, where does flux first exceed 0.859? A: 4736.10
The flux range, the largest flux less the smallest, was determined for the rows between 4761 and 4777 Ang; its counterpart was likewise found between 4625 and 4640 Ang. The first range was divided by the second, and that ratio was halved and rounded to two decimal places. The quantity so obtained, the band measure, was 0.45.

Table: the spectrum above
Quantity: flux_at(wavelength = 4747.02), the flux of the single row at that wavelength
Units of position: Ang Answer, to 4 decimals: 0.8421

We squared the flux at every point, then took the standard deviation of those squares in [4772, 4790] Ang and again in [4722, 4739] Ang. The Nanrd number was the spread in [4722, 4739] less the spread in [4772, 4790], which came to 0.07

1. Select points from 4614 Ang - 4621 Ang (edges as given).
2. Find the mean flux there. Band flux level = 0.88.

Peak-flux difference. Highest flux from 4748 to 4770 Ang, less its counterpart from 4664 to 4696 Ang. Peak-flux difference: 0.10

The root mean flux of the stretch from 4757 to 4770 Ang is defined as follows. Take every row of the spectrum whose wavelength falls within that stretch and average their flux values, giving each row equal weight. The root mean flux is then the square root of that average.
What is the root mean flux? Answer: 0.948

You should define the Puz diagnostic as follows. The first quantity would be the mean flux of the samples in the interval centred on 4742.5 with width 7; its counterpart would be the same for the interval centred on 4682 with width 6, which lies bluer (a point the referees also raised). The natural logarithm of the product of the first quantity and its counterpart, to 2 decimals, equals -0.36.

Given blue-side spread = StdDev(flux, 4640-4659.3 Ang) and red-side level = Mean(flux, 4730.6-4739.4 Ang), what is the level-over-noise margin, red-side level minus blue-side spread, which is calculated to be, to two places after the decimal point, 0.78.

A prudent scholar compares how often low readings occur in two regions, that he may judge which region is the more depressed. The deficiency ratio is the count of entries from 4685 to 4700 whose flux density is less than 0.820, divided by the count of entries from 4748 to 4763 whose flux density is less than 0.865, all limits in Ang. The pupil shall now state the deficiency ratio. 1.5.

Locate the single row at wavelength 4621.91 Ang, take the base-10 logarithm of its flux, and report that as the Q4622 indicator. -0.15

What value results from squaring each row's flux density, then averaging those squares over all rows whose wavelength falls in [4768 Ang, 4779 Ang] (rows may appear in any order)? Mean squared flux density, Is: 0.70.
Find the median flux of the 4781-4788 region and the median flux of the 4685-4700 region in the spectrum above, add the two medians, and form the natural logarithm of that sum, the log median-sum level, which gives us 0.526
